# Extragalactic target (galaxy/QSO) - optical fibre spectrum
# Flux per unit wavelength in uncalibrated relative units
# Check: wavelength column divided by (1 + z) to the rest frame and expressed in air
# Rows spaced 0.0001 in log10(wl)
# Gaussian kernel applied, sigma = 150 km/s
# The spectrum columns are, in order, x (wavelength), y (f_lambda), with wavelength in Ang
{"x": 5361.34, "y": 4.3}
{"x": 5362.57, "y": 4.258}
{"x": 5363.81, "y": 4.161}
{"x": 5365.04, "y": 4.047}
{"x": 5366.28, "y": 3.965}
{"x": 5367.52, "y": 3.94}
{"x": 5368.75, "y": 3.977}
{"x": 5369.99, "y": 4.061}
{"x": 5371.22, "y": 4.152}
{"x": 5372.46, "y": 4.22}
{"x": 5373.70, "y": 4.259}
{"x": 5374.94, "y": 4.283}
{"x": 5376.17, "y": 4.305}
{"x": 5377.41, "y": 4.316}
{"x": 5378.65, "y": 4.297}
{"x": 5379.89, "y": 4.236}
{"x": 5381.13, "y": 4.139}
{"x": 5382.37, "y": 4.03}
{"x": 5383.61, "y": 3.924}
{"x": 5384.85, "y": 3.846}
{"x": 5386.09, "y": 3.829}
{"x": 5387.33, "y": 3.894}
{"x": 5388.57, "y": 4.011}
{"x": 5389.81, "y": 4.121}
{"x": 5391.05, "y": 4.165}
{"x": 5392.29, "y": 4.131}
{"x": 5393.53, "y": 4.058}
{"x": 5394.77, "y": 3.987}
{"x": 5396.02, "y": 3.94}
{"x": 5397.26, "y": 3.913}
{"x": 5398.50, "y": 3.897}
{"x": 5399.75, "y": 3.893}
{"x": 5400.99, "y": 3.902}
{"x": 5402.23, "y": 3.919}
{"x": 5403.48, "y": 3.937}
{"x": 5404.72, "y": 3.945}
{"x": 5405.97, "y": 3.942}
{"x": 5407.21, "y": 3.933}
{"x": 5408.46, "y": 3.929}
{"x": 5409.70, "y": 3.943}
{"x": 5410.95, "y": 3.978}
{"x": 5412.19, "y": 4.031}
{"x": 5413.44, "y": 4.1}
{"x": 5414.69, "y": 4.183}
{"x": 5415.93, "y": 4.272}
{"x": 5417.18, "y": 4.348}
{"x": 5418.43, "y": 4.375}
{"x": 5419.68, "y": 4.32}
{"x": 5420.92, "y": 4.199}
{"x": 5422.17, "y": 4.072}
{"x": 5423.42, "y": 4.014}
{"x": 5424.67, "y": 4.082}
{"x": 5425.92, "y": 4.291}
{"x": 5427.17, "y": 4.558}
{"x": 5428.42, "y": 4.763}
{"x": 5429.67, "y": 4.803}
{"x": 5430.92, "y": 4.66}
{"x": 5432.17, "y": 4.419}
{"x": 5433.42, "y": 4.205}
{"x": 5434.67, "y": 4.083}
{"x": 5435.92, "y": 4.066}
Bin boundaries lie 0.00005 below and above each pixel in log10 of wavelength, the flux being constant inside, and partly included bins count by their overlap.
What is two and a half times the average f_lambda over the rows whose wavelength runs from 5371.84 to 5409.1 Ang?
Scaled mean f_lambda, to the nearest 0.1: 10.1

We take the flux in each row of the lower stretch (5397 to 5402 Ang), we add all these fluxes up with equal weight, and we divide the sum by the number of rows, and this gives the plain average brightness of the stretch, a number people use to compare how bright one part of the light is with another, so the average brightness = 3.90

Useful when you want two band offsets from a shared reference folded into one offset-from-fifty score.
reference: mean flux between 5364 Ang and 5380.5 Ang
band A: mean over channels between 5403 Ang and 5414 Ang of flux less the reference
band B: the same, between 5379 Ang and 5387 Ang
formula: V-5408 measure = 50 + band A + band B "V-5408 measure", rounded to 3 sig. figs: 49.7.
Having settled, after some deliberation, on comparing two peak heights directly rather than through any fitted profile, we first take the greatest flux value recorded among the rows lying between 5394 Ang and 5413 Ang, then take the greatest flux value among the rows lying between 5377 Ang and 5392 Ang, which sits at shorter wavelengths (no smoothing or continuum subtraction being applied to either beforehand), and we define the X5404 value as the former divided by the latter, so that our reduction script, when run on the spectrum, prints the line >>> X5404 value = 0.93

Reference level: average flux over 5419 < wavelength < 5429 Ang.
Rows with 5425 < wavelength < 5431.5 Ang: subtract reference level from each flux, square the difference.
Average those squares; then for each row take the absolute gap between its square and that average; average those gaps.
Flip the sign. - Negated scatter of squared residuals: -0.08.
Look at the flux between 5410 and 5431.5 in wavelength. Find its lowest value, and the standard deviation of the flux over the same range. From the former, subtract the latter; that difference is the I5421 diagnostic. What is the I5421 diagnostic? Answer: 3.72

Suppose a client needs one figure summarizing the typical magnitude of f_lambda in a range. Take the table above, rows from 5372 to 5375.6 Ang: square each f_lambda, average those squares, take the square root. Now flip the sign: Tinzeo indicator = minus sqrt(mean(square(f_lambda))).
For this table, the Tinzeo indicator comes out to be -4.254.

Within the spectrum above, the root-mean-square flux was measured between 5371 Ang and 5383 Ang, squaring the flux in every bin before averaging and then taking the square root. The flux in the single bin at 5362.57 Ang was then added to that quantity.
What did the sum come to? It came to 8.48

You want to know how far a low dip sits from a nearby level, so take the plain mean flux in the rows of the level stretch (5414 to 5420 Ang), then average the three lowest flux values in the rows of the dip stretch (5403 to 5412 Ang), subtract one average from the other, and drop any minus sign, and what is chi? 0.4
